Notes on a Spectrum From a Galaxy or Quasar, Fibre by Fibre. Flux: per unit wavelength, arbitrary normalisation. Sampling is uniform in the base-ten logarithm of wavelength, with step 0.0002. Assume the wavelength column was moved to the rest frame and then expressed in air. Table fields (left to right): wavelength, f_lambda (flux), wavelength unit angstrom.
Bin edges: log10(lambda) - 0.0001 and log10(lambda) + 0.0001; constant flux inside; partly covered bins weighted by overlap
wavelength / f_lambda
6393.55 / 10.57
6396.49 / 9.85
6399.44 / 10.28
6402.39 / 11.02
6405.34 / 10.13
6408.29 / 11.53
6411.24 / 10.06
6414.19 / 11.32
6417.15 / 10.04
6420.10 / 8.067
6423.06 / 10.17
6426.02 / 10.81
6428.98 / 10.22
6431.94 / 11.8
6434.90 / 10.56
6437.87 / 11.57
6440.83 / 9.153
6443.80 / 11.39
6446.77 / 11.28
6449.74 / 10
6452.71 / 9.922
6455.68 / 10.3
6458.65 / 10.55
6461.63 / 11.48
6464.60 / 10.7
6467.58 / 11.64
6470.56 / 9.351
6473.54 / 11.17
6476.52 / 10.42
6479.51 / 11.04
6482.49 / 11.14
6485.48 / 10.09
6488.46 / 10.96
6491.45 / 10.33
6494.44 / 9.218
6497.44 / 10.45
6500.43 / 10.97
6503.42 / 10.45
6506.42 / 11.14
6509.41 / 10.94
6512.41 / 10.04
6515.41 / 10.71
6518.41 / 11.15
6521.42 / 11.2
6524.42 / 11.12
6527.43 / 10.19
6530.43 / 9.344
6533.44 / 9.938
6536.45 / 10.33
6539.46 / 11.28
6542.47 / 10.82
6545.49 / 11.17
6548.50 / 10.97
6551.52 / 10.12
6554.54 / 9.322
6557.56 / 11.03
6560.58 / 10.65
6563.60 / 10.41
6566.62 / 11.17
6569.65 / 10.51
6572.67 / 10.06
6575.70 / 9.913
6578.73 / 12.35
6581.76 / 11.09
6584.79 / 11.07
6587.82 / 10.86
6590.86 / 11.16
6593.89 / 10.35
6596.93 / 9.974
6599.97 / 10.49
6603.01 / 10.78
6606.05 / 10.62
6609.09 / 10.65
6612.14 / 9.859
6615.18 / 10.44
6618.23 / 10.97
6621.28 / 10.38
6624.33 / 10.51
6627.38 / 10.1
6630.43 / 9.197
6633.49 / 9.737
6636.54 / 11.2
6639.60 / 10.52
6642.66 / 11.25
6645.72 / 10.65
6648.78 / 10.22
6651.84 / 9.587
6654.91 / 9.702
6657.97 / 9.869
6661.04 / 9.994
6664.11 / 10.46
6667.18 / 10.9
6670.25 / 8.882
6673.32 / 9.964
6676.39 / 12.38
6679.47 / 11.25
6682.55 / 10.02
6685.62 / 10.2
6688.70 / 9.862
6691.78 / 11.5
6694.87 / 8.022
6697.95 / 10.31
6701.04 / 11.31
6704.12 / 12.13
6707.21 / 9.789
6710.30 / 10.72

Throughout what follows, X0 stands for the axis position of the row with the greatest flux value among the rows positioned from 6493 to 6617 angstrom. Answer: 6578.73 angstrom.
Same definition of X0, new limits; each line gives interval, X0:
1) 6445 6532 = 6467.58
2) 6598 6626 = 6618.23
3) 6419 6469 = 6431.94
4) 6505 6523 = 6521.42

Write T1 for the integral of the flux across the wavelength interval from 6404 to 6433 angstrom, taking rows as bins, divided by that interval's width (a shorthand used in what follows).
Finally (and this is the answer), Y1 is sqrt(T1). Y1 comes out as 3.224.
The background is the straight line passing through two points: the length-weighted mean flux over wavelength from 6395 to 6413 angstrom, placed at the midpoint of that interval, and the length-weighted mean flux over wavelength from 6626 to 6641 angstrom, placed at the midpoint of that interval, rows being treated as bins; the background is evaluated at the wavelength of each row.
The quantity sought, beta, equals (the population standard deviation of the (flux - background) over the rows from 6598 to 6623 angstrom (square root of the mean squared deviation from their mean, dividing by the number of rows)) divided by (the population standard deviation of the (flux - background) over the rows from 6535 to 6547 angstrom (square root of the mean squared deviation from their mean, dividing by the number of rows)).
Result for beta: 0.82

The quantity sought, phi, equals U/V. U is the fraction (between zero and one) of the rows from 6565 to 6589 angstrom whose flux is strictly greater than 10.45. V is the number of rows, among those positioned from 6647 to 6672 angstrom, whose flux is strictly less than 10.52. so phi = 0.11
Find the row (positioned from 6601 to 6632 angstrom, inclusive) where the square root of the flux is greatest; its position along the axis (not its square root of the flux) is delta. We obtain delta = 6618.23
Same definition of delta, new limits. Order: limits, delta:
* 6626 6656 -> 6642.66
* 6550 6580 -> 6578.73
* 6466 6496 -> 6467.58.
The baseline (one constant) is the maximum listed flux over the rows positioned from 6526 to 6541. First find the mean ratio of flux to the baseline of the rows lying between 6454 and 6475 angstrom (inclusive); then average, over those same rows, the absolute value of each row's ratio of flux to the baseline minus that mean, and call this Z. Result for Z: 0.052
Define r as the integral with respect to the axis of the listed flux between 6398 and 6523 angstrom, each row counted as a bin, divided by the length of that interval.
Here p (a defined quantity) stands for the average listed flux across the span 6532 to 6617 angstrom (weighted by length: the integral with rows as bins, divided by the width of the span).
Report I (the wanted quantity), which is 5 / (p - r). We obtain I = 156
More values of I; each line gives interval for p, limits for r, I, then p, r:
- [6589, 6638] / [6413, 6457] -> -158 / 10.40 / 10.43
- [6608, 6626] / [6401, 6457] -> -153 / 10.46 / 10.49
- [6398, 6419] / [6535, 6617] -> -76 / 10.58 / 10.65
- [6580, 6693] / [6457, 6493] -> -18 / 10.45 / 10.74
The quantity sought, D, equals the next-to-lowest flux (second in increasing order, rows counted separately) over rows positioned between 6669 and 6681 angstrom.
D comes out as 9.964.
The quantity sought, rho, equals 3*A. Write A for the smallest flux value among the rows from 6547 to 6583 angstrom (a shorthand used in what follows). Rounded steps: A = 9.322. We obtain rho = 28.0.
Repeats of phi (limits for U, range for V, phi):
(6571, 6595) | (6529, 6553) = 0.16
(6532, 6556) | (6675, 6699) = 0.10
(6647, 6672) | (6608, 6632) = 0.04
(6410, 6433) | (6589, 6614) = 0.09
